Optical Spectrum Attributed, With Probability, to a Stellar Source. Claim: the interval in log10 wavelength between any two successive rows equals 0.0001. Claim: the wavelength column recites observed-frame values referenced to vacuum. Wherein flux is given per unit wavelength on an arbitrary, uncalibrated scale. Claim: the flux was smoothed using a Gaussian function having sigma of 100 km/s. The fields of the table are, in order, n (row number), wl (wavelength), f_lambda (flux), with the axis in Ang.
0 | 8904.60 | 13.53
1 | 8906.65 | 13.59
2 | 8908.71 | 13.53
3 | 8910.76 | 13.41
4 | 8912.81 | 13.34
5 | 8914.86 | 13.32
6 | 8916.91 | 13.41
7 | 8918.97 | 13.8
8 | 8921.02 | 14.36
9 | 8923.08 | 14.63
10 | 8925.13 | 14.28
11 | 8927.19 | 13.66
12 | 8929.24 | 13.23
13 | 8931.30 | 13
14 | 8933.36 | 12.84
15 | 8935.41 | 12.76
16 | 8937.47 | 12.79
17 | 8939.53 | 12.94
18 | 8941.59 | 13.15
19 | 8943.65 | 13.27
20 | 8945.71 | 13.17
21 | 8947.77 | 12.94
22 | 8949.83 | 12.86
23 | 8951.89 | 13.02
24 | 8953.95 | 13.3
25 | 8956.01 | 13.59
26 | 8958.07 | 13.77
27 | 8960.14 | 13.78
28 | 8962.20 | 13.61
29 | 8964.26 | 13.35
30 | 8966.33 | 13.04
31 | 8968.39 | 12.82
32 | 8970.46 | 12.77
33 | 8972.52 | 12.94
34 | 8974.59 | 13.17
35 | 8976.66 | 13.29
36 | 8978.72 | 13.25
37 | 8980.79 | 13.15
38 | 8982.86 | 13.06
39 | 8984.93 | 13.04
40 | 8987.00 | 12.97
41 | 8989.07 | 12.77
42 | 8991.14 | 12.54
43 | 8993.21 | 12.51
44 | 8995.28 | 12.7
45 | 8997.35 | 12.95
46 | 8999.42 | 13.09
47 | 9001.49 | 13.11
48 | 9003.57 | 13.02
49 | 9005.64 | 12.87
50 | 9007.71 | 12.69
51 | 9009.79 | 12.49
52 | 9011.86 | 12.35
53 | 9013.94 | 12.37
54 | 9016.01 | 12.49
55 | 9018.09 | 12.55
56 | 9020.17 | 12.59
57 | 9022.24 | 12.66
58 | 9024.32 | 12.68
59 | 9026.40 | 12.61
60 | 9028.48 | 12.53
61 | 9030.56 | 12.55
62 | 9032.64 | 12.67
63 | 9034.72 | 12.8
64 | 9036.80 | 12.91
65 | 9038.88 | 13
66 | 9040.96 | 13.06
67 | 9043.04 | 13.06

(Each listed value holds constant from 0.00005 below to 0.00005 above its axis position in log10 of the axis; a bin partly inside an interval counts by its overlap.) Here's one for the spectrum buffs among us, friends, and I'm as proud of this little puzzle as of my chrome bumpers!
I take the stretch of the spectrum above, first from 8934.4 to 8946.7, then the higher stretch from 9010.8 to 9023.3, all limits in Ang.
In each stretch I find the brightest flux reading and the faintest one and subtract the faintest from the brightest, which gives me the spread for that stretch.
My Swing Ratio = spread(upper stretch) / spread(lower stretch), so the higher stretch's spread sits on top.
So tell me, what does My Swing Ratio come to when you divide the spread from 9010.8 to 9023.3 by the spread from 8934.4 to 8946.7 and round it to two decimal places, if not 0.61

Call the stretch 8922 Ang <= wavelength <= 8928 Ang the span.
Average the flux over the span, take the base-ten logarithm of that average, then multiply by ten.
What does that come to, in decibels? 11.5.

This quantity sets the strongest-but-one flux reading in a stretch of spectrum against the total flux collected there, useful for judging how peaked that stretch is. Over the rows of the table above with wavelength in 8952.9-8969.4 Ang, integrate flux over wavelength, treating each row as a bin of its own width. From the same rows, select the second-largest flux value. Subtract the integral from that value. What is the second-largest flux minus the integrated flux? -208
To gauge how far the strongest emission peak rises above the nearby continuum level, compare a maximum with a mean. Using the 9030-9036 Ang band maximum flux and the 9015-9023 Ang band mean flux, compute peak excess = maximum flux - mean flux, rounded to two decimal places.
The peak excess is 0.23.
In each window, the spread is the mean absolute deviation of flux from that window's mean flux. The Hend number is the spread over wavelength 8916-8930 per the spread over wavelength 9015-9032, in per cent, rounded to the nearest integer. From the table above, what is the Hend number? 838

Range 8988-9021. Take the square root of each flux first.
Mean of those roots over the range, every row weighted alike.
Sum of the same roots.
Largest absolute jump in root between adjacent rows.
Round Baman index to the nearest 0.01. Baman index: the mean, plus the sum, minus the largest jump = 60.53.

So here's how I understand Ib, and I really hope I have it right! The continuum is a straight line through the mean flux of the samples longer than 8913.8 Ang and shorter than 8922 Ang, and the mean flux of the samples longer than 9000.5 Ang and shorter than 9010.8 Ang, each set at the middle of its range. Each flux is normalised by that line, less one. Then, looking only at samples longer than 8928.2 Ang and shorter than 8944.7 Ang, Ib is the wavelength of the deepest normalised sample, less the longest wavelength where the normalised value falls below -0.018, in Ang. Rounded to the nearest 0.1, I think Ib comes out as -6.2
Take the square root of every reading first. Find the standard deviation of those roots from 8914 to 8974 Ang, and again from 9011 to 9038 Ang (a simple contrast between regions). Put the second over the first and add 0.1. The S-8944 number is 0.4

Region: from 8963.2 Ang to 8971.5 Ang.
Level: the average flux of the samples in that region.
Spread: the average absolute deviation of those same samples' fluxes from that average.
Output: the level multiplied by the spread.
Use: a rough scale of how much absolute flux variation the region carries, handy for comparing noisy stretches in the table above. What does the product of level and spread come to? 2.6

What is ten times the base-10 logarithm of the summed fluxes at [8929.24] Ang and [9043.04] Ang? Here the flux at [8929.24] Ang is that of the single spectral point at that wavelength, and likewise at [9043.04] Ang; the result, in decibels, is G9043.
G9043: 14.2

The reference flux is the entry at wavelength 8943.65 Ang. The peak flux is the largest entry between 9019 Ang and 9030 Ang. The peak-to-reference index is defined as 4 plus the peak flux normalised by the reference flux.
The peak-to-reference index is 4.96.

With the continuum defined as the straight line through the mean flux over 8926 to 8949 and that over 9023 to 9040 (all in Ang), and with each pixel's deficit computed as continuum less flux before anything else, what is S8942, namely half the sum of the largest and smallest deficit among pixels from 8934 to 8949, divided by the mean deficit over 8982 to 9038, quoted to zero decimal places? 1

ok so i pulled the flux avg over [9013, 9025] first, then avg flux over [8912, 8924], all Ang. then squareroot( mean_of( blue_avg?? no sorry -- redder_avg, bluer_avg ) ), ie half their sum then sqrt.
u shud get 3.63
